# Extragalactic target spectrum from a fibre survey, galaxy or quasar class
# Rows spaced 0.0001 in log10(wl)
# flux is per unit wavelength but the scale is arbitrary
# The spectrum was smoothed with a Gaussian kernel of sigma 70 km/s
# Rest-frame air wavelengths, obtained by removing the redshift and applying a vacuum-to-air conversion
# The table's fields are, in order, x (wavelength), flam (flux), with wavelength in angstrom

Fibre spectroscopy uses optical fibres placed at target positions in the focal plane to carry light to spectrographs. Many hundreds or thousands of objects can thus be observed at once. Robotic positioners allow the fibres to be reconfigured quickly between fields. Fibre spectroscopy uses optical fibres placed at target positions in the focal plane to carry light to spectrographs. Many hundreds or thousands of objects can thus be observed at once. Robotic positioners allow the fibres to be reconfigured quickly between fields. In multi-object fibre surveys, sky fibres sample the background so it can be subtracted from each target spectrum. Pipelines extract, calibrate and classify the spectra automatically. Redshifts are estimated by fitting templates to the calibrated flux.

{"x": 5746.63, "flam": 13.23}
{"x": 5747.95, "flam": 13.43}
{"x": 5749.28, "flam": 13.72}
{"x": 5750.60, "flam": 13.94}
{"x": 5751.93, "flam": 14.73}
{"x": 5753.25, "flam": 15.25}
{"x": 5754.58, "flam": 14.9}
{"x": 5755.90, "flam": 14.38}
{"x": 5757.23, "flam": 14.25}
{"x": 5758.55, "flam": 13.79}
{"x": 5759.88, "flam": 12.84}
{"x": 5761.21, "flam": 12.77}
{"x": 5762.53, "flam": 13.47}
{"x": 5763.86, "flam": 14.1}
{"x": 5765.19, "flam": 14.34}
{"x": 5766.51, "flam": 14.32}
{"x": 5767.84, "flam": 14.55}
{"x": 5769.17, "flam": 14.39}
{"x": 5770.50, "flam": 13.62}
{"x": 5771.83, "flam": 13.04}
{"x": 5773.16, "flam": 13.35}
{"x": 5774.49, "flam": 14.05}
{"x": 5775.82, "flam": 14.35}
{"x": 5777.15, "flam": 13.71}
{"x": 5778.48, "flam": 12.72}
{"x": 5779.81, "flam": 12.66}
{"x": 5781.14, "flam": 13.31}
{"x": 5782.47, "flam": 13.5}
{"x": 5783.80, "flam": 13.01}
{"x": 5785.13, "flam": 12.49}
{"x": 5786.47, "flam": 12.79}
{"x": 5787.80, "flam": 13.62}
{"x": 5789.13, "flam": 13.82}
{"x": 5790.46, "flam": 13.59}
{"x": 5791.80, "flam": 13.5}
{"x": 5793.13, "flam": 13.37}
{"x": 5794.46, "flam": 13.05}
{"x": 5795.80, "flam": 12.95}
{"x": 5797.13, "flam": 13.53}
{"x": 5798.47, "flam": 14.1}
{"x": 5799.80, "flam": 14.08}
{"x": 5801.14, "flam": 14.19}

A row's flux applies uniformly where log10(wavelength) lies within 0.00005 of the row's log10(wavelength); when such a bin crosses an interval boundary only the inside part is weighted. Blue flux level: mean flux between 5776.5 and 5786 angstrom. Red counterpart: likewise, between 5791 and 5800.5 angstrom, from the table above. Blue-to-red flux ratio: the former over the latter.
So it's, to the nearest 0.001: 0.966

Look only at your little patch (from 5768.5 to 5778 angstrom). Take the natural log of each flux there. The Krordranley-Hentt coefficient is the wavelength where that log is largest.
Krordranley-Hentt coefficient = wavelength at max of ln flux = 5769.17 angstrom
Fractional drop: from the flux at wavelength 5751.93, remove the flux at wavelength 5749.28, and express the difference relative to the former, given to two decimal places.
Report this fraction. 0.07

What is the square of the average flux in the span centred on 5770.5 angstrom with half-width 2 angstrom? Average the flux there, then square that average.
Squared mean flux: 187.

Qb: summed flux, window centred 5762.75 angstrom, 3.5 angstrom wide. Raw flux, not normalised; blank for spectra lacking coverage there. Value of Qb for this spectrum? 40.3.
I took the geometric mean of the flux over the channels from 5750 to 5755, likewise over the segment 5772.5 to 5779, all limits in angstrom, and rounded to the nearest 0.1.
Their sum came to 28.3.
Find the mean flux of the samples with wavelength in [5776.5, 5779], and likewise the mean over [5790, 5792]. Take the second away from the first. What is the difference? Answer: -0.3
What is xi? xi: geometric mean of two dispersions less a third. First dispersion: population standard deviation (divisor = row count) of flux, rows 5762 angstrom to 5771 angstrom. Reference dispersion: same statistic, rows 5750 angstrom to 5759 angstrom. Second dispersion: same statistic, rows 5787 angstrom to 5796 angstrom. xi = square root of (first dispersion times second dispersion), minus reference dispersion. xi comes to -0.15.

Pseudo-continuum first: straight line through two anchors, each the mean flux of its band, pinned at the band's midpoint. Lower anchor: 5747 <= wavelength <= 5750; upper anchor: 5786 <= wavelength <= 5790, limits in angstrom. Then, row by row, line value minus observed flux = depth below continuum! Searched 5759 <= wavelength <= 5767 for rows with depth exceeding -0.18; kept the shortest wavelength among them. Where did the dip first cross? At 5759.88 angstrom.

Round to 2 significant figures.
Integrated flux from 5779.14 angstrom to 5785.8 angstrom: 87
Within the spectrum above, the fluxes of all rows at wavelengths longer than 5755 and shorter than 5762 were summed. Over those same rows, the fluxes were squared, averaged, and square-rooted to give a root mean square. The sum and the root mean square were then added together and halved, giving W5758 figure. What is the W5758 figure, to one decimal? 40.8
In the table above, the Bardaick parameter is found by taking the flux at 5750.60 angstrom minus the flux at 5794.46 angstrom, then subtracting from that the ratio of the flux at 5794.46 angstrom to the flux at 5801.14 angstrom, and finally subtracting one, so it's -1.0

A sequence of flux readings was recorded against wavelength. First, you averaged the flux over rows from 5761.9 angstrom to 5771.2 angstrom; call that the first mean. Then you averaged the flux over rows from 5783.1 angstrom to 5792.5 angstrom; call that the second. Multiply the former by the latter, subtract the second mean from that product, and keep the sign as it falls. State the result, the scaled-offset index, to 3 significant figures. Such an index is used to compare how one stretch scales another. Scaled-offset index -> 174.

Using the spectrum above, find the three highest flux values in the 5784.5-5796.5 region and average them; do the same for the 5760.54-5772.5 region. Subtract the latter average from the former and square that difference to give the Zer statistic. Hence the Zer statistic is 0.56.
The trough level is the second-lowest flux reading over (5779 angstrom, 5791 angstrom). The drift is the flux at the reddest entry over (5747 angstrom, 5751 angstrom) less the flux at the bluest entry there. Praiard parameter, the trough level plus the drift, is 13.2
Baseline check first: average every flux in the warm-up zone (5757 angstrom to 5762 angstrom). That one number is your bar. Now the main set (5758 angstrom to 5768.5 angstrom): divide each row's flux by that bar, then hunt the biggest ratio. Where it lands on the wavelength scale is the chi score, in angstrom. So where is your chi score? 5767.84 angstrom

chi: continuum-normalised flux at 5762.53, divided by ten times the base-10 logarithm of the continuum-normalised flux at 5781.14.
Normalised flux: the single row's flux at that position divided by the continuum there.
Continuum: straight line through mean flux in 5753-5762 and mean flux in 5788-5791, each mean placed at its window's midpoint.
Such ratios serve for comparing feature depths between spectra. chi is -6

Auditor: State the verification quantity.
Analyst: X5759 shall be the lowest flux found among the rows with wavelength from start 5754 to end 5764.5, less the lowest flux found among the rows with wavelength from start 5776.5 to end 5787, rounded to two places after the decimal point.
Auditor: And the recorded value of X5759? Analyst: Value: 0.28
